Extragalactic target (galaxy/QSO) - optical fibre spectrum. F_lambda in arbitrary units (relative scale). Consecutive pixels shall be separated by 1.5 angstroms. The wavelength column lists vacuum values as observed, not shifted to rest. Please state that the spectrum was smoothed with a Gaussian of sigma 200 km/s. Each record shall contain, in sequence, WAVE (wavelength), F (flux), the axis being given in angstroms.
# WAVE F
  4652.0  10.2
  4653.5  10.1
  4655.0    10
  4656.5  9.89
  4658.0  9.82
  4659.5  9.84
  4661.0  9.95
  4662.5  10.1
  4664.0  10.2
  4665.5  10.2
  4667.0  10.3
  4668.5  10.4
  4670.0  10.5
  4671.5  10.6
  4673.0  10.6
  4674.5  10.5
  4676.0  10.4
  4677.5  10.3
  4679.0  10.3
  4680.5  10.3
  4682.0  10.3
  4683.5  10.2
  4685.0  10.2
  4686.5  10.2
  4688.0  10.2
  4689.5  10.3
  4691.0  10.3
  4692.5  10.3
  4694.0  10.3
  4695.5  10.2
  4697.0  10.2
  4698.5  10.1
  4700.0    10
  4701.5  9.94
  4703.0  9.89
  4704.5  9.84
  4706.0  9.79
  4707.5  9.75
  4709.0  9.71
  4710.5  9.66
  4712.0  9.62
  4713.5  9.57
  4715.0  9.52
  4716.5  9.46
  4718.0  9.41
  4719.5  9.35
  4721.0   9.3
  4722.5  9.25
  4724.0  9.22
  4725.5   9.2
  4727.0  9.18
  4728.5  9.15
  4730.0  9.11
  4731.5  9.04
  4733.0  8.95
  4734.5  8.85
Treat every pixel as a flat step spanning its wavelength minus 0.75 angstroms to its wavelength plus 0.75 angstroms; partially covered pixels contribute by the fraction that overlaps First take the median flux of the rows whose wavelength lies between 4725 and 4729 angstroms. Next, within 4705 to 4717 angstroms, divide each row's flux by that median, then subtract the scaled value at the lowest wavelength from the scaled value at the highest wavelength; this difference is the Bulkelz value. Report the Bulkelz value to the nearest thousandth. -0.036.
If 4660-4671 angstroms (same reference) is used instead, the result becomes 0.060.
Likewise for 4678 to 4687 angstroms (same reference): -0.011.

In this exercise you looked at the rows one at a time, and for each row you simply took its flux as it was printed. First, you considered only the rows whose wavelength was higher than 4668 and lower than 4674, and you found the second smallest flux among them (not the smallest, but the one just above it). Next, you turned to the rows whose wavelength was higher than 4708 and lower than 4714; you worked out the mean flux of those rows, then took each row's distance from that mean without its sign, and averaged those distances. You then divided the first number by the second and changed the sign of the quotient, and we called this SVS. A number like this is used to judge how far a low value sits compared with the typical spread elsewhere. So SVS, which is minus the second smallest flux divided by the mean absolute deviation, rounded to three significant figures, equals -233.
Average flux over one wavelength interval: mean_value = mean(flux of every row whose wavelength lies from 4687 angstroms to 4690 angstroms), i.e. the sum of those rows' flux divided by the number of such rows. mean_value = 10.2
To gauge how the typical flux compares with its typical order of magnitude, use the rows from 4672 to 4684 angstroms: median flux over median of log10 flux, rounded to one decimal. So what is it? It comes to 10.2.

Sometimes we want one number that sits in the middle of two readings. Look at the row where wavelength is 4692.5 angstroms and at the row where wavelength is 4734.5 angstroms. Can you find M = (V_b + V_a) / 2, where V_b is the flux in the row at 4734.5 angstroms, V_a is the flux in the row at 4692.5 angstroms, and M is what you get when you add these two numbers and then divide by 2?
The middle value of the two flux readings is 9.6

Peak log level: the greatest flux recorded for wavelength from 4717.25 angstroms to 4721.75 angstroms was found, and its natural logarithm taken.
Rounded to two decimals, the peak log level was 2.24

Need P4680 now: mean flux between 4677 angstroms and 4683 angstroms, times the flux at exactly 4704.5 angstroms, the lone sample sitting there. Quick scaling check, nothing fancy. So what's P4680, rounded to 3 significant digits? 101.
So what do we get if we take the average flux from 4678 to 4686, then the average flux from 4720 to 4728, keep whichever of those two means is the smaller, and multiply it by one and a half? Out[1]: 13.85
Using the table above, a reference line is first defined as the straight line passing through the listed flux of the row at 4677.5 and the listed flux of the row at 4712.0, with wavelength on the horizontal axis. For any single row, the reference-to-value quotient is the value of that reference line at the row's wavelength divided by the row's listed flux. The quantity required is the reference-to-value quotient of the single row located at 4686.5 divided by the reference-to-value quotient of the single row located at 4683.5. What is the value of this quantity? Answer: 0.99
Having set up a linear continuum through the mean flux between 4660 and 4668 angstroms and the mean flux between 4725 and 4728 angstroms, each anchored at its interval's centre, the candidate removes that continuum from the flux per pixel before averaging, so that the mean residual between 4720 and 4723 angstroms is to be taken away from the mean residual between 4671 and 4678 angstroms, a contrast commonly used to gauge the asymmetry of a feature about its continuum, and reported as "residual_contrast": 0.48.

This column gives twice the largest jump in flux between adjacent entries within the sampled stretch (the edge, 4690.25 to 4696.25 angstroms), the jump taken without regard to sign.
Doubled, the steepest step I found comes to 0.200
